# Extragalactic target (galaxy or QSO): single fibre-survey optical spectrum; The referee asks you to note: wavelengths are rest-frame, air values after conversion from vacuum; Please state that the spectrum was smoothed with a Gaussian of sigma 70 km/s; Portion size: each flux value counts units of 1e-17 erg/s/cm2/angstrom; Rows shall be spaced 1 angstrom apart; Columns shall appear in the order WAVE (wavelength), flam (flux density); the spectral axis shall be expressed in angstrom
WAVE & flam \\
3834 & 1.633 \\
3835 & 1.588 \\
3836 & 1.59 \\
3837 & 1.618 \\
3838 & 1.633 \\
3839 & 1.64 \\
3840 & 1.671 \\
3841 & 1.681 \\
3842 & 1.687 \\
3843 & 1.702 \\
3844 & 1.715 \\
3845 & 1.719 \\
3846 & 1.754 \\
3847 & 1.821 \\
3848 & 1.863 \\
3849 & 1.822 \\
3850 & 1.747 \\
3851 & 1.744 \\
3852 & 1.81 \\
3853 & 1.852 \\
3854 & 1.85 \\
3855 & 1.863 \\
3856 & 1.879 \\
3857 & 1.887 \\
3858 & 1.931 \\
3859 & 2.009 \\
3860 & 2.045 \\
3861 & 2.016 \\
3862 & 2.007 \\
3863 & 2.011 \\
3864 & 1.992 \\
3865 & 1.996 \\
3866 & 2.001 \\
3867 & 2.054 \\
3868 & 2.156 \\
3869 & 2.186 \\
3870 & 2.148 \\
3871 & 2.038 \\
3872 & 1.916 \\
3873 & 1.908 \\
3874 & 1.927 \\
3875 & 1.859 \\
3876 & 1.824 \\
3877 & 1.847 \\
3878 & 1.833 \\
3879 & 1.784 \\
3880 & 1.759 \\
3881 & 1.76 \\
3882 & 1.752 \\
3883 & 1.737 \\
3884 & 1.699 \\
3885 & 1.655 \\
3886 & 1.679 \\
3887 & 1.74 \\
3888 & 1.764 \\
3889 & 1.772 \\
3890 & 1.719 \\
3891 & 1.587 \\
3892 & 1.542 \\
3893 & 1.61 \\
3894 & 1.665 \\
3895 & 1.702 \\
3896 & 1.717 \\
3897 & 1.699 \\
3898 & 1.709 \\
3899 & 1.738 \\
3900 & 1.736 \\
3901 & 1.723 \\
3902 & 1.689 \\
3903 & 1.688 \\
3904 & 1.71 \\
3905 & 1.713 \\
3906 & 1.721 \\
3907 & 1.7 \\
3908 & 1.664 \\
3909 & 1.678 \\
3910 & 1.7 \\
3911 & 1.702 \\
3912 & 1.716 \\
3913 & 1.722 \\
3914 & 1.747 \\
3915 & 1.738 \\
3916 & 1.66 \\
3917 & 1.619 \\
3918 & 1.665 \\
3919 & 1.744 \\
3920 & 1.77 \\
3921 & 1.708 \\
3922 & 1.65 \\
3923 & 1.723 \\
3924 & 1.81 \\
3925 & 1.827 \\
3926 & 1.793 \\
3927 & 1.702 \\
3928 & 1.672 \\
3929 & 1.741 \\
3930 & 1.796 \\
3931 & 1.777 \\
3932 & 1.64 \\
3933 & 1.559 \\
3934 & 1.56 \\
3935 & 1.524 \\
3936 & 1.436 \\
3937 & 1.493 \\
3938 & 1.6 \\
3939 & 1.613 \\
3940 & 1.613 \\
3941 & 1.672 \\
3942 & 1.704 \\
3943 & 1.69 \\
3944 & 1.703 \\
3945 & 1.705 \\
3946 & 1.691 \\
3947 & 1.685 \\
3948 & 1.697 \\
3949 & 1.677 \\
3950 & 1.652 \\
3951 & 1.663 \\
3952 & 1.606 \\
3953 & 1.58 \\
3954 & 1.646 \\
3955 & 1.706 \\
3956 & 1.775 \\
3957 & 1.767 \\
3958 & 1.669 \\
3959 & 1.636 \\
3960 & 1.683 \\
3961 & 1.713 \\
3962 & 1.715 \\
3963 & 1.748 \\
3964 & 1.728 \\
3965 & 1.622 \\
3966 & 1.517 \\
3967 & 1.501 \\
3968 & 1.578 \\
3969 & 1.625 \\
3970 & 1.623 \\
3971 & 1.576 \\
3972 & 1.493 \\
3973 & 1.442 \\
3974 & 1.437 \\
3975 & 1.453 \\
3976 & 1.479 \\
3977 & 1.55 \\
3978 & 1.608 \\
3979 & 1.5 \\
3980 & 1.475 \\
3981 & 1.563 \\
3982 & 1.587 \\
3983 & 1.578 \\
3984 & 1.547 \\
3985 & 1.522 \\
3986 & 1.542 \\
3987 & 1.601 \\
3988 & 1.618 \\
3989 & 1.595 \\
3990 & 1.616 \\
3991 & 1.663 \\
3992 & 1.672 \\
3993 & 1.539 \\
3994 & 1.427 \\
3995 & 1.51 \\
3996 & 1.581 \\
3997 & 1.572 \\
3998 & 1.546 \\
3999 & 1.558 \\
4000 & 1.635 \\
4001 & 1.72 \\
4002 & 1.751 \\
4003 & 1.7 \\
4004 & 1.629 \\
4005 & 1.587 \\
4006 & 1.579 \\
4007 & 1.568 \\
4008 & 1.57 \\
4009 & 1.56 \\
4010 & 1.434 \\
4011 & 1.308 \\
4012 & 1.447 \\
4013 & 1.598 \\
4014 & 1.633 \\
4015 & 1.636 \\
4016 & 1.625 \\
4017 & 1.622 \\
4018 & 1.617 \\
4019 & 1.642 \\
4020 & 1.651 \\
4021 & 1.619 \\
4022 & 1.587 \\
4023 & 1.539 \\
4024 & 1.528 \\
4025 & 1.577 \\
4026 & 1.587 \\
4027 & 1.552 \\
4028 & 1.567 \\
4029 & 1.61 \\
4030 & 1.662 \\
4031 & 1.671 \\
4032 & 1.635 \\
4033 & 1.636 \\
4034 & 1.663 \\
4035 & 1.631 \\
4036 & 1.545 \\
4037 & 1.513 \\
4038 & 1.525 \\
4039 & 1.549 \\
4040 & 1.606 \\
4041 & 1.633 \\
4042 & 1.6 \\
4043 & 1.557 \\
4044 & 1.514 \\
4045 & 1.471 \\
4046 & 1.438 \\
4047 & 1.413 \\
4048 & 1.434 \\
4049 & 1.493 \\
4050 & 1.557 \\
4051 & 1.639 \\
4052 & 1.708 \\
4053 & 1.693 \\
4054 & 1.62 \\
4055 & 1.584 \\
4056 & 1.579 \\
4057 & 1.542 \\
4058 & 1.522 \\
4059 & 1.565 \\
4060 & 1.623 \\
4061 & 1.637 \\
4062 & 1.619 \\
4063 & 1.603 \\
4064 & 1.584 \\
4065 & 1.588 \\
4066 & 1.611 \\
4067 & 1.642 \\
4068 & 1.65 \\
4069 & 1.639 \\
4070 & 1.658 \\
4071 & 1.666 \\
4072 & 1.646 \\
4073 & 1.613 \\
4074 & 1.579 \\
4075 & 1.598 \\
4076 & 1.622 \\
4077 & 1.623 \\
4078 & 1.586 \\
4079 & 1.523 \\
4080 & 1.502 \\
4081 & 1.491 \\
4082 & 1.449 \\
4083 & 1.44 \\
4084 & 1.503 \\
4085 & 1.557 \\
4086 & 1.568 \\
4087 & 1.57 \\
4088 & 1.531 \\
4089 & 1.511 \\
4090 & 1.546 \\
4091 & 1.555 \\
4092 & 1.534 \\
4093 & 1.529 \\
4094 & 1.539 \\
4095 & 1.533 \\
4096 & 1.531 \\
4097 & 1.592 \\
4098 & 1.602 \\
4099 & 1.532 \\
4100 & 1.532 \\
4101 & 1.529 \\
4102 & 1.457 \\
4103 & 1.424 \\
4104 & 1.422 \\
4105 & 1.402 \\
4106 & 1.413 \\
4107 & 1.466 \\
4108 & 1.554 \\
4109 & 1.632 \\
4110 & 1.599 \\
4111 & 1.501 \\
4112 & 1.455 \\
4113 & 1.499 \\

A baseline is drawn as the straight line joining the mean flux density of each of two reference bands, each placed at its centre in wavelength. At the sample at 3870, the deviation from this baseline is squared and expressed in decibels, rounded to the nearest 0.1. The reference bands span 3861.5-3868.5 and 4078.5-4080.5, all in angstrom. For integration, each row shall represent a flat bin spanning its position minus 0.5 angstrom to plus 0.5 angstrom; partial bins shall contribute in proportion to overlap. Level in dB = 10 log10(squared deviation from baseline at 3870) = -17.8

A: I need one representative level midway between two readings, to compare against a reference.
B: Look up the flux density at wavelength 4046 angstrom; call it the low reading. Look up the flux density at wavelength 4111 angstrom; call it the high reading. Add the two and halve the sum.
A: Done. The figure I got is 1.47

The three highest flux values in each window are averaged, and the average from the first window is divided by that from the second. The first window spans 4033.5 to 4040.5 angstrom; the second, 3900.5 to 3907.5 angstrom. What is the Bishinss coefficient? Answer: 0.95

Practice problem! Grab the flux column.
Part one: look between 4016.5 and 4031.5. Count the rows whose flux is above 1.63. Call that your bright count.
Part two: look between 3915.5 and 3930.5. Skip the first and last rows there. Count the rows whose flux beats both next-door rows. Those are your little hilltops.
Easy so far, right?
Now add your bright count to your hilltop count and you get 6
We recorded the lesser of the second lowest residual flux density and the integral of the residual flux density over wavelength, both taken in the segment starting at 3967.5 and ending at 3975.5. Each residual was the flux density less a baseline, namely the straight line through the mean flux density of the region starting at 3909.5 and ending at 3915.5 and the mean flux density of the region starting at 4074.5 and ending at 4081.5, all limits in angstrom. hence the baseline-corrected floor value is -1.1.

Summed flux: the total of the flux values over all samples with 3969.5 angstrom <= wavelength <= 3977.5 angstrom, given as 12.1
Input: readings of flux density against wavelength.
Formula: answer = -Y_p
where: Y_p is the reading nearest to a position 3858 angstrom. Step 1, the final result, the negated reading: -1.93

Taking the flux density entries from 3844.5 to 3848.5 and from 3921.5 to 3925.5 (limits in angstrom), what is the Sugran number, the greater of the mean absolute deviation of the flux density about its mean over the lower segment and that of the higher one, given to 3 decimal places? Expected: 0.066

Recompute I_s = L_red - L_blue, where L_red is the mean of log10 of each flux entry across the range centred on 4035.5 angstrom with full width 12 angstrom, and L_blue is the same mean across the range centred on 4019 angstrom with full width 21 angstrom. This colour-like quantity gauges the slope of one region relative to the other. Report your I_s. 0.011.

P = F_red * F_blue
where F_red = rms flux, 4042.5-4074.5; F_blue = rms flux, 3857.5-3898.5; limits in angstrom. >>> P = 2.9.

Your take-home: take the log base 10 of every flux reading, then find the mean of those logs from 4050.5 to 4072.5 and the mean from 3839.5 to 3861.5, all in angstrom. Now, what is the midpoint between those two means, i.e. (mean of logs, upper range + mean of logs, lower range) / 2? 0.234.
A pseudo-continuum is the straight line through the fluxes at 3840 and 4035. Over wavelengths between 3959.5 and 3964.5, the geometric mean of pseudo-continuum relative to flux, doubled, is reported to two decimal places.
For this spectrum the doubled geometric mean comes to 1.92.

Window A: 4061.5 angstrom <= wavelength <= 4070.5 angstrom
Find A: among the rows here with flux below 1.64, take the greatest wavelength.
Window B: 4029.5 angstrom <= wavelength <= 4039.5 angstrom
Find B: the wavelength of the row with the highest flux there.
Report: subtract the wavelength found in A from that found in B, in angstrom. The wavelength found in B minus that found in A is -38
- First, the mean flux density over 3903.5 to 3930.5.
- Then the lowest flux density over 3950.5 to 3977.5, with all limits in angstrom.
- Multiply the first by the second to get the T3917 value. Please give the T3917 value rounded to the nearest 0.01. 2.47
